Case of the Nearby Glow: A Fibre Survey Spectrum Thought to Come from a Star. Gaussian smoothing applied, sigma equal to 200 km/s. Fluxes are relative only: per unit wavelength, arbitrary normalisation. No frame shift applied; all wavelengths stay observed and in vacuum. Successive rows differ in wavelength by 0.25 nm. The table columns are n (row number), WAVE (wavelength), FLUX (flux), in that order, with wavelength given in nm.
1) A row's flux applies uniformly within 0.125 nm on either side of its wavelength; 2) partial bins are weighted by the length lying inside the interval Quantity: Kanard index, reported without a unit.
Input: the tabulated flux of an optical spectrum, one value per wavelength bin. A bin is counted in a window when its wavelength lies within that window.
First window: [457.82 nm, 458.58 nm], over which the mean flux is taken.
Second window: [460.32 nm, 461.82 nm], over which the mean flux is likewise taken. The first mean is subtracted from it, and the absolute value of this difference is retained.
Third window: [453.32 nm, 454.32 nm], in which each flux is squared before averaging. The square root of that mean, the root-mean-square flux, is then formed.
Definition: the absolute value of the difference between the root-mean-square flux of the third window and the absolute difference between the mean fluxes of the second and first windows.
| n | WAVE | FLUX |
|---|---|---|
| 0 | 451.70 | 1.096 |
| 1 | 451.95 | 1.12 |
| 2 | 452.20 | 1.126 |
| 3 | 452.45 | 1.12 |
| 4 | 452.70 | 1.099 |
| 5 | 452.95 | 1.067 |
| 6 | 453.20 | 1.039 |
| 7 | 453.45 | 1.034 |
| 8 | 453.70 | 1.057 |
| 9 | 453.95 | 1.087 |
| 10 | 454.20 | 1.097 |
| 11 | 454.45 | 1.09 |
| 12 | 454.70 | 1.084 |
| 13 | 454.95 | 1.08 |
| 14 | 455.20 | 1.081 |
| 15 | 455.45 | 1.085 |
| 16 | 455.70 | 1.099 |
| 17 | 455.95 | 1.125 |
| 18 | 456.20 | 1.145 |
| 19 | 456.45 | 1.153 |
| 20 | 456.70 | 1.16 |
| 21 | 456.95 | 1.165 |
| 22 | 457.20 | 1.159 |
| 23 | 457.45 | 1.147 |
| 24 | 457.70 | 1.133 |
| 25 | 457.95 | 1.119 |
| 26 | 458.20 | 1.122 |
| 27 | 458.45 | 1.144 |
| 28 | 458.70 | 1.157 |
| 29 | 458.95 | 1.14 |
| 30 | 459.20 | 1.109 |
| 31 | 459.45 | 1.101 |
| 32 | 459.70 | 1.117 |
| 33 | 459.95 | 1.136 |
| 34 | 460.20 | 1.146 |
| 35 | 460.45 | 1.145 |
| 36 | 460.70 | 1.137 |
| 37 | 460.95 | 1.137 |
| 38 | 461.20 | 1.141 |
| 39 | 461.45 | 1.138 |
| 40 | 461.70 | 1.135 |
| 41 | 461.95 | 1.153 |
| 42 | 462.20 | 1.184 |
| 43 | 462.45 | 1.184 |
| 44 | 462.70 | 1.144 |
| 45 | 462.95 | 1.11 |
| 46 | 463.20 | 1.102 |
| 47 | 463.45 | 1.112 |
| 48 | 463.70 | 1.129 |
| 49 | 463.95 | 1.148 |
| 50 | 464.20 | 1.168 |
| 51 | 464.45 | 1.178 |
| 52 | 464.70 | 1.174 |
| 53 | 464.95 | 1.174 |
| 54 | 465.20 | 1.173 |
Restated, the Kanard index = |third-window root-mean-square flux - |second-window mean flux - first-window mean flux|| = 1.06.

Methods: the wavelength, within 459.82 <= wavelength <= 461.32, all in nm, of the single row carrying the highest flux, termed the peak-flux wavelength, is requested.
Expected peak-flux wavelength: 460.20 nm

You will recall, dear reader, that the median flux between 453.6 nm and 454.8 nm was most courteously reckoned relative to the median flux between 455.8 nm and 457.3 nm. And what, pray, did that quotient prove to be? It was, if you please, 0.94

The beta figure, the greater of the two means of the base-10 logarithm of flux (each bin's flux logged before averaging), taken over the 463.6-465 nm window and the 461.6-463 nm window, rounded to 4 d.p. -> 0.0651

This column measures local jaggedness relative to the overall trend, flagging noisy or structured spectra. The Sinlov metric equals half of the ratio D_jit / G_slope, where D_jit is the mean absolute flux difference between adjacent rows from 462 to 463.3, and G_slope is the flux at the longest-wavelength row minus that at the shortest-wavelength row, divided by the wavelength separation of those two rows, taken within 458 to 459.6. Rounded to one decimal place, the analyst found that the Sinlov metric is -0.6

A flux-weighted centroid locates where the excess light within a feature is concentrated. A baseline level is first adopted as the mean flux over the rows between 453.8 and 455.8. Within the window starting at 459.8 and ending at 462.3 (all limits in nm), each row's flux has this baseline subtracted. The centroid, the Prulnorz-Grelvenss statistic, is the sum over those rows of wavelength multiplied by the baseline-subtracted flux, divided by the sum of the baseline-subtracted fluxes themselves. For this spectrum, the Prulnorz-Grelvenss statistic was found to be 461.17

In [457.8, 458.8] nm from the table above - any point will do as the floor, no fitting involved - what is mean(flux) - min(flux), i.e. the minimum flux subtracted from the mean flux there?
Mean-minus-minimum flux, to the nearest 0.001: 0.016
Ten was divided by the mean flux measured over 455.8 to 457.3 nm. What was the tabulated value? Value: 8.69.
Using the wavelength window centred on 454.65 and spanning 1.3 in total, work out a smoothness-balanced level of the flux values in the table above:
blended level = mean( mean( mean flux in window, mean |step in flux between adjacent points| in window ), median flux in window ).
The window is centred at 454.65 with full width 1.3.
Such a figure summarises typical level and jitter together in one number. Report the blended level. 0.81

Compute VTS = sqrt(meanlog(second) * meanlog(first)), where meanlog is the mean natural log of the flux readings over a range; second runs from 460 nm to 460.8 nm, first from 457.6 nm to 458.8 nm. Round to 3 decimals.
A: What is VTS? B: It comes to 0.130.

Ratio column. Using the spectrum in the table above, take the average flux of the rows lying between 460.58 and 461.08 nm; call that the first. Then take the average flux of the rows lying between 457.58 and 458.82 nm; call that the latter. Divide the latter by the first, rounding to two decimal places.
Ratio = 1.00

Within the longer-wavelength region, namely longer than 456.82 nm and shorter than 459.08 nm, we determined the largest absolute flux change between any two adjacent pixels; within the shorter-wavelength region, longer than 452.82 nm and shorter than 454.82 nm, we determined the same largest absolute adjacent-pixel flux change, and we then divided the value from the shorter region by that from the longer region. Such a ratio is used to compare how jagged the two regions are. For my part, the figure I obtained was 1.4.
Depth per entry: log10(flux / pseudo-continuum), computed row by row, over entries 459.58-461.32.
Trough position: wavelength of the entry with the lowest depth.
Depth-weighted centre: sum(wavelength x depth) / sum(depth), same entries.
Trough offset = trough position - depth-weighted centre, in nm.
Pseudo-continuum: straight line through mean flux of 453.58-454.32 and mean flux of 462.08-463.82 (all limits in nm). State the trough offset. -0.80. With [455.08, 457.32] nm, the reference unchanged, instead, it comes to -1.47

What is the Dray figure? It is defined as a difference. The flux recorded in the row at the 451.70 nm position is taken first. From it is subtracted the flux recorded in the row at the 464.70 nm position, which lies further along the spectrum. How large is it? -0.078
